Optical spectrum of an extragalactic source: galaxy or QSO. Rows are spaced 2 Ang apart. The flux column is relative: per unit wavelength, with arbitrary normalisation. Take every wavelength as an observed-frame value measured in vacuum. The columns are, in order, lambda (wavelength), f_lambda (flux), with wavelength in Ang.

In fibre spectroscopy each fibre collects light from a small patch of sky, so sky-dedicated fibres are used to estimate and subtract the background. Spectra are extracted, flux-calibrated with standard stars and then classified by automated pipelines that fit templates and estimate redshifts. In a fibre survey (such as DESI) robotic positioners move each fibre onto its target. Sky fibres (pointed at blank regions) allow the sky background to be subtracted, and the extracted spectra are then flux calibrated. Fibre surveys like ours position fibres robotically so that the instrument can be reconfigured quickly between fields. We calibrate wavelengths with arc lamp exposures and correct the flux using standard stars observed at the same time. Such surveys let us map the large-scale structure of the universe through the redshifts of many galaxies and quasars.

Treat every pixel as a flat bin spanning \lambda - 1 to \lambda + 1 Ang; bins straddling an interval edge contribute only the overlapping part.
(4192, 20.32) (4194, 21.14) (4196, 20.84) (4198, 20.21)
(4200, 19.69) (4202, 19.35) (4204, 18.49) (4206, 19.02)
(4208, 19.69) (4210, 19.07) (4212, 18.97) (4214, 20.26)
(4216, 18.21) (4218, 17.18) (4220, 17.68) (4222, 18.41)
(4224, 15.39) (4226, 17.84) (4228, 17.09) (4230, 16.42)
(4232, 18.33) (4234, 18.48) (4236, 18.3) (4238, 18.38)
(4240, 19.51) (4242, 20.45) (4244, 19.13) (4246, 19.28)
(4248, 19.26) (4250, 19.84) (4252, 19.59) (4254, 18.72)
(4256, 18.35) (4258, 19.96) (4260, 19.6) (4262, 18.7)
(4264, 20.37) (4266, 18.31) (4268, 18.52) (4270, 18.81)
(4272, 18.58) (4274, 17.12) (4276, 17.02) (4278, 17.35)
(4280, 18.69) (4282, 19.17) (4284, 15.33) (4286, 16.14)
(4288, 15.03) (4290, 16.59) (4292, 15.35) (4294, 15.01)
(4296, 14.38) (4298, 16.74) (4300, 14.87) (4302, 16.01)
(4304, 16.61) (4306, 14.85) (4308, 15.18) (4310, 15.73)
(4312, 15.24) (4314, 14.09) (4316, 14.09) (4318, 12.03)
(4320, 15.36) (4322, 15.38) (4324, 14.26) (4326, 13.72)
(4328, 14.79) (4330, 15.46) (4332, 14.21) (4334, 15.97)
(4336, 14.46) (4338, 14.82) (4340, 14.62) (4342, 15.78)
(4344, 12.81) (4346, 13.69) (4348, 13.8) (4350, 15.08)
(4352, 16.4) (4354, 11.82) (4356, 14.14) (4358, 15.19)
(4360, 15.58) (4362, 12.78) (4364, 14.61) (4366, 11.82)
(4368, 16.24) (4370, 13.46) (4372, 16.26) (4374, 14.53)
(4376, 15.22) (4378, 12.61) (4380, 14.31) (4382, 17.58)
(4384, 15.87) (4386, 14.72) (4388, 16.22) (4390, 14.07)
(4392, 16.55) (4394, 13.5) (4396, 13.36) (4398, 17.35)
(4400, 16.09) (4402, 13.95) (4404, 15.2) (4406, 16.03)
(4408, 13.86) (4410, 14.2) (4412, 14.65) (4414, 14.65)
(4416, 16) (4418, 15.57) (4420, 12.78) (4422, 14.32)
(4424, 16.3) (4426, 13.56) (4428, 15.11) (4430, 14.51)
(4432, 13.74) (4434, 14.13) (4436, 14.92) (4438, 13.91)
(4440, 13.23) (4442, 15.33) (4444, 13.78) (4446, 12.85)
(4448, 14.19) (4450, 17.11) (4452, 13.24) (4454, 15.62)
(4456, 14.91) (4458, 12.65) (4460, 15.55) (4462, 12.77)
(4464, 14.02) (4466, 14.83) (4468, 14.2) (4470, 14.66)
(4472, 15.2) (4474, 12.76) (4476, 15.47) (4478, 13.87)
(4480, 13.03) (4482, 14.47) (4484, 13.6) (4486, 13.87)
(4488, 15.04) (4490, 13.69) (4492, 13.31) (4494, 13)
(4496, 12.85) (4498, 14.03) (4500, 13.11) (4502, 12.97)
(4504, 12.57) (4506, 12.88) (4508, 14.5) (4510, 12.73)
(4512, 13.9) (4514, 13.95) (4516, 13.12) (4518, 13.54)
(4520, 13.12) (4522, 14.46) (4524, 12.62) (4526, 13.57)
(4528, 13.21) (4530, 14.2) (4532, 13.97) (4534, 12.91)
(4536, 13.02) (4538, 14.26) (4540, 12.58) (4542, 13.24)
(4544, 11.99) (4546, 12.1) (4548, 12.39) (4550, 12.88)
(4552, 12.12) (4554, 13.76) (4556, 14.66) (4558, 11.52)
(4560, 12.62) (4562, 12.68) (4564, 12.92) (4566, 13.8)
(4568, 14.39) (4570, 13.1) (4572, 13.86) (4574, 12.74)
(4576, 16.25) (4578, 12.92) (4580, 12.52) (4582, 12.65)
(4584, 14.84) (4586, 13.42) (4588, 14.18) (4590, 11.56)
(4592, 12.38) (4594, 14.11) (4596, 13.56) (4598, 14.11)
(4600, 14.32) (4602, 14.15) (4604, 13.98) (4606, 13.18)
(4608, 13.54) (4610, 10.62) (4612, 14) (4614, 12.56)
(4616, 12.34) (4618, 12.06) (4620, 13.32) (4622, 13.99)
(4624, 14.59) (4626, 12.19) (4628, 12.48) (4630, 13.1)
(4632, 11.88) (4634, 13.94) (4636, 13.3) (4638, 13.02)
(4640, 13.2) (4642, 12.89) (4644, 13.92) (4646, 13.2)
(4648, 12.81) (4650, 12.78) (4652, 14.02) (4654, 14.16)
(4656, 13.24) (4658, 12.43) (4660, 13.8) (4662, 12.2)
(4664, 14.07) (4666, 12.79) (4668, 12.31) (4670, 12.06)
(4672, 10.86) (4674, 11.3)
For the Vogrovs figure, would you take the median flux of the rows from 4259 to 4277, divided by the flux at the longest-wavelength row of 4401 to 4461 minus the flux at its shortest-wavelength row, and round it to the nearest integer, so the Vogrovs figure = 12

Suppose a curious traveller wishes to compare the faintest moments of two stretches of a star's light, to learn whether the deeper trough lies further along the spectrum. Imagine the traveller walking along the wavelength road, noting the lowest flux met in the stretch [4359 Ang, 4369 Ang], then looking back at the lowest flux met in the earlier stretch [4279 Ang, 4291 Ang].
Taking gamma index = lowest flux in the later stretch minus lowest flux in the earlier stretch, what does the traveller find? -3.2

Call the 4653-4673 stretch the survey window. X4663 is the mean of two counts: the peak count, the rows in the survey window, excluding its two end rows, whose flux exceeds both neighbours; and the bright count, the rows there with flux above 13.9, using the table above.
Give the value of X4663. 2.0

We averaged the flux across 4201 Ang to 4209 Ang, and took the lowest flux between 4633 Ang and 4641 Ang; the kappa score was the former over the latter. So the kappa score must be 1.47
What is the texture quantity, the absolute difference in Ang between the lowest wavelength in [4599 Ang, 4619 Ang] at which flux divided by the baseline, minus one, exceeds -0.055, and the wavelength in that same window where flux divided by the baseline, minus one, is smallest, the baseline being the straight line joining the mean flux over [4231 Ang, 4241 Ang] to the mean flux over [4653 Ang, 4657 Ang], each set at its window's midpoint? 10 Ang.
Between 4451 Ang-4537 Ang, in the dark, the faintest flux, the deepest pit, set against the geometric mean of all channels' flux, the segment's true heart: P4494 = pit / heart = 0.92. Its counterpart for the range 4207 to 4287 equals 0.83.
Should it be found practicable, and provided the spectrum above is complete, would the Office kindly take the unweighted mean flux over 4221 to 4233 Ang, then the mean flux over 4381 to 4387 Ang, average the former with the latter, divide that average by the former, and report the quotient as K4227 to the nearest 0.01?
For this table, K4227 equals 0.97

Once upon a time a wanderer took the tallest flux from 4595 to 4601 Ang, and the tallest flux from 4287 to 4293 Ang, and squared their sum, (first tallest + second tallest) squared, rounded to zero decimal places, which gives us 955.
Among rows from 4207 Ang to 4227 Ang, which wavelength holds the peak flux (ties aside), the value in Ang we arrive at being 4214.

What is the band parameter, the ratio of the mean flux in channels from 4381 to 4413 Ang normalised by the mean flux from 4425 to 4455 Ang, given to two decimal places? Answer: 1.06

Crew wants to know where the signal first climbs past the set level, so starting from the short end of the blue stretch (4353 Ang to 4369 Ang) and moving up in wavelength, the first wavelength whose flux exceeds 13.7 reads 4356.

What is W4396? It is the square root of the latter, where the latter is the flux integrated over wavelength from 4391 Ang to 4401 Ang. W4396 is 12.4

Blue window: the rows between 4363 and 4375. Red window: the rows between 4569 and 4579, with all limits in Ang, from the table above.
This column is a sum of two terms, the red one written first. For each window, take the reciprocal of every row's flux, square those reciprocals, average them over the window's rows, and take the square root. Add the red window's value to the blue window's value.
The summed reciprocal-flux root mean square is 0.144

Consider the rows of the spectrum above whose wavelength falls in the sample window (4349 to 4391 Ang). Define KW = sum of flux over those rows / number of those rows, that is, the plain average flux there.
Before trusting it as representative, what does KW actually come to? 14.7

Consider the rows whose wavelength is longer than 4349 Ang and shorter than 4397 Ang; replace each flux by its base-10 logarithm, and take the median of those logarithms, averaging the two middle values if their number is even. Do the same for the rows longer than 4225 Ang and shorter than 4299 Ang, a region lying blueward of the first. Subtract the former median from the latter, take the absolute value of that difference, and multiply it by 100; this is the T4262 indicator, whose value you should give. 10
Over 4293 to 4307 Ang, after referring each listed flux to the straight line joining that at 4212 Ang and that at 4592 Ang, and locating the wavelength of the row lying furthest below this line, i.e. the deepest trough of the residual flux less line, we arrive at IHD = 4296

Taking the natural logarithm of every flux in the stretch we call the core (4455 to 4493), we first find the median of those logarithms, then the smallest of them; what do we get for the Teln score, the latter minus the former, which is -0.10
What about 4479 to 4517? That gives -0.06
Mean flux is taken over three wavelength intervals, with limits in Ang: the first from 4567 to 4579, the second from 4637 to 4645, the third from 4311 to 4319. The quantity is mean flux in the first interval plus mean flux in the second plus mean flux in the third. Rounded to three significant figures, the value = 41.0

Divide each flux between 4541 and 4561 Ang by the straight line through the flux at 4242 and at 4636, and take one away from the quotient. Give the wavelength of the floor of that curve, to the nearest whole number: 4558 Ang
